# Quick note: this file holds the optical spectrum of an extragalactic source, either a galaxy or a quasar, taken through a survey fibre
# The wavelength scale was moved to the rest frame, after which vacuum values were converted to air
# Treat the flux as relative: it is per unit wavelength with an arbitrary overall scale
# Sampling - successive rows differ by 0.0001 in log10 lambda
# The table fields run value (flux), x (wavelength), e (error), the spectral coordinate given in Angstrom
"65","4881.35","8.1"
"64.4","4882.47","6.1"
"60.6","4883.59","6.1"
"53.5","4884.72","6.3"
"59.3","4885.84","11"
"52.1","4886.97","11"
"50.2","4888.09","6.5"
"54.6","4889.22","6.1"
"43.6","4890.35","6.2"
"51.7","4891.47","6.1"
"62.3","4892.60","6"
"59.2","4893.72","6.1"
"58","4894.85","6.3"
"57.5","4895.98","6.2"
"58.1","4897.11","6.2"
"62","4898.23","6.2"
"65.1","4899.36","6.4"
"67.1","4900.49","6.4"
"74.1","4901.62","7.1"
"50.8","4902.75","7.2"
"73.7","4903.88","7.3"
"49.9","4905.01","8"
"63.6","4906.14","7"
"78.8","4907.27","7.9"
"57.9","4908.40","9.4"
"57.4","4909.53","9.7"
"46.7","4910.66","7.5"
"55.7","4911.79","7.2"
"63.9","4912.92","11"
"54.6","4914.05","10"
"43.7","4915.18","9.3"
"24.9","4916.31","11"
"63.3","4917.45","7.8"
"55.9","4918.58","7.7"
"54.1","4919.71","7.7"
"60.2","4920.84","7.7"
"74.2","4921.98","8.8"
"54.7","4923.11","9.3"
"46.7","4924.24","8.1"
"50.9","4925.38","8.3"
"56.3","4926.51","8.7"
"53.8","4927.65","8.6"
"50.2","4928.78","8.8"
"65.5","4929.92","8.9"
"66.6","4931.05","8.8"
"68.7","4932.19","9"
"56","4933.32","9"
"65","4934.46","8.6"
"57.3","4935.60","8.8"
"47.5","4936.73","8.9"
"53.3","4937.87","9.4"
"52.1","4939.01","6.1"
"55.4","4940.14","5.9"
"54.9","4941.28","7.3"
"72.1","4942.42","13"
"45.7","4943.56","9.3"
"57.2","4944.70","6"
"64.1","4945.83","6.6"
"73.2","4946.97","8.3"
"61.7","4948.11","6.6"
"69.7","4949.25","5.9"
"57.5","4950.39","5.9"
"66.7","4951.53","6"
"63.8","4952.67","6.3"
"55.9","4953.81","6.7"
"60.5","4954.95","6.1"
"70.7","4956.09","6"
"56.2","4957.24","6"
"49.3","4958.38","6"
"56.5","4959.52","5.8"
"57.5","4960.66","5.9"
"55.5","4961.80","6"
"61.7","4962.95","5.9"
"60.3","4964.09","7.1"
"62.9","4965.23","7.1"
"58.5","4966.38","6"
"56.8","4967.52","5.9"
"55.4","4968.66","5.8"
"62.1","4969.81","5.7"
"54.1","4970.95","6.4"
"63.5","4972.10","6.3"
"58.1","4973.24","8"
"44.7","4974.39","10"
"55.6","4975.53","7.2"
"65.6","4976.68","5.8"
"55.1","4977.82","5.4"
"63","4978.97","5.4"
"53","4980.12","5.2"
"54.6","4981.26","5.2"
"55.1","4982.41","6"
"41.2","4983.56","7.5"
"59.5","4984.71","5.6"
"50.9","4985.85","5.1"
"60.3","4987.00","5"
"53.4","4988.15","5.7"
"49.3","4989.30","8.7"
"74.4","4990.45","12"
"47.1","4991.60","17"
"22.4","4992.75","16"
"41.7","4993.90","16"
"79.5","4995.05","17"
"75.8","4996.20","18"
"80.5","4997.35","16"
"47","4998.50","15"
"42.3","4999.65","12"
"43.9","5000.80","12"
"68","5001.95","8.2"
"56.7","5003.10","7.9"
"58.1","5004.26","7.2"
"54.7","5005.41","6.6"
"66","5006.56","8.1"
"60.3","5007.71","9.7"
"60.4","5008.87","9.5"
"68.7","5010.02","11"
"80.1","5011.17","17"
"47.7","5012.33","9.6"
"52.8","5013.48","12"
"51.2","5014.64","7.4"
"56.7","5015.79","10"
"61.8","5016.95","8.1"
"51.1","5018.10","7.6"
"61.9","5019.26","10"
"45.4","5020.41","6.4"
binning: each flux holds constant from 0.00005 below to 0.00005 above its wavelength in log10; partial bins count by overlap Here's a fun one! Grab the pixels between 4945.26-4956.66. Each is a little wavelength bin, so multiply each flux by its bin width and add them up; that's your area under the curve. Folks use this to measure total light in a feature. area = 734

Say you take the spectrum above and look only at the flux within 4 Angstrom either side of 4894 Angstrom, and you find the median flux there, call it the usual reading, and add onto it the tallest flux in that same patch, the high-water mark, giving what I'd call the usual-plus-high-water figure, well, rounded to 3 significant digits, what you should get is 120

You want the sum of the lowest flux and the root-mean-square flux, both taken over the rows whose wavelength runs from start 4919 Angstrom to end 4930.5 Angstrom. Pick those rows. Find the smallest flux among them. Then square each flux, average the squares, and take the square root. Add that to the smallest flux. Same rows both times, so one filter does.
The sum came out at 104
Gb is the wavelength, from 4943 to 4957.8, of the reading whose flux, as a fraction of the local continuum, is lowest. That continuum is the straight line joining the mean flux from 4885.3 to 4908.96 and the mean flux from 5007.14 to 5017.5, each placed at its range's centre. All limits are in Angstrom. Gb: 4943.56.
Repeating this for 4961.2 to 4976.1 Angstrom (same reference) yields 4974.39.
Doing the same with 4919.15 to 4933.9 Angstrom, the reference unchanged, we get 4924.24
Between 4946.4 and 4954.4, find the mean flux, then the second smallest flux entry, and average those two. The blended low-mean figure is 60.8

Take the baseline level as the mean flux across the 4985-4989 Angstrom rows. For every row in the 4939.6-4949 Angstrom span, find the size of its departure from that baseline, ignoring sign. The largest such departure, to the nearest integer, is 18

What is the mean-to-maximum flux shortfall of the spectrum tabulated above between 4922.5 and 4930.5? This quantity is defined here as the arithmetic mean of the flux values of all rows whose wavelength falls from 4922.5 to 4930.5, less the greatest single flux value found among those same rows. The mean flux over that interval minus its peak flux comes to -11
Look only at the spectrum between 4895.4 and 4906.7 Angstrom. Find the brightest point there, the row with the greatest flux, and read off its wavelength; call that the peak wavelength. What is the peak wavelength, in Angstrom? 4901.62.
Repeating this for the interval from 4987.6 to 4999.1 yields 4997.35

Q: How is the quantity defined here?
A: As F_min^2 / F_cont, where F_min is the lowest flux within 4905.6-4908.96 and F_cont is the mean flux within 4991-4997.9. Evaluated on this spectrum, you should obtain 58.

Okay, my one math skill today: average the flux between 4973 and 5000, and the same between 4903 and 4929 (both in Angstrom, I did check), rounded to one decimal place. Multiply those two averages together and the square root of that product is 55.8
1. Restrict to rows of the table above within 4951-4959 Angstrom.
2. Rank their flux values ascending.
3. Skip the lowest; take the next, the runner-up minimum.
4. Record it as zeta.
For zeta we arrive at 55.9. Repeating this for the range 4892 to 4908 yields 50.8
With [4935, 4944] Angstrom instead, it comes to 47.5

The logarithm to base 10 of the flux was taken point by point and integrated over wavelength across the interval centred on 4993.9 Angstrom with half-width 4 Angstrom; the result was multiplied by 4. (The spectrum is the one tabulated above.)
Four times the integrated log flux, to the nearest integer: 56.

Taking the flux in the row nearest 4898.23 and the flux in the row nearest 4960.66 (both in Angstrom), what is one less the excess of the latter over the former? 5.5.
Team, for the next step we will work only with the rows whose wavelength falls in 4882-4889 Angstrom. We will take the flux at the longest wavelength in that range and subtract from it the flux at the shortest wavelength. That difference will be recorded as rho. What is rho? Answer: -14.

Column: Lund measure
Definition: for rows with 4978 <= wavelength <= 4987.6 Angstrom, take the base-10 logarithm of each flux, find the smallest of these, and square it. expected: 2.6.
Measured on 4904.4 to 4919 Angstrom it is 1.9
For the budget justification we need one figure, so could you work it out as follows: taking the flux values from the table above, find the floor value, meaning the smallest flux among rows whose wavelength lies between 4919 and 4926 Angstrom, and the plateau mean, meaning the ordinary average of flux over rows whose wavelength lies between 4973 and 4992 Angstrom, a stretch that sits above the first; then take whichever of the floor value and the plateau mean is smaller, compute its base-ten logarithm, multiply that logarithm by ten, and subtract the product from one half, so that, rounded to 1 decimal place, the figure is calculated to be -16.2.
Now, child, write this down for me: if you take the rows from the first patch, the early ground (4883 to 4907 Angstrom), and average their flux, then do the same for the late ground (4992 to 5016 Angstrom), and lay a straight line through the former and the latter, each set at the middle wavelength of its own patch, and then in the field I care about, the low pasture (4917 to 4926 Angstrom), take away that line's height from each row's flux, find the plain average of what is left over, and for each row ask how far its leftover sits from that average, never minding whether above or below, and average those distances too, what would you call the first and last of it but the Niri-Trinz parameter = 6.3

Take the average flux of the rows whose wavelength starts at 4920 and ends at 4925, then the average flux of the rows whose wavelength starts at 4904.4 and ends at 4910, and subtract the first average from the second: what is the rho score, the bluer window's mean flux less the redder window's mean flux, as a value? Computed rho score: 3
